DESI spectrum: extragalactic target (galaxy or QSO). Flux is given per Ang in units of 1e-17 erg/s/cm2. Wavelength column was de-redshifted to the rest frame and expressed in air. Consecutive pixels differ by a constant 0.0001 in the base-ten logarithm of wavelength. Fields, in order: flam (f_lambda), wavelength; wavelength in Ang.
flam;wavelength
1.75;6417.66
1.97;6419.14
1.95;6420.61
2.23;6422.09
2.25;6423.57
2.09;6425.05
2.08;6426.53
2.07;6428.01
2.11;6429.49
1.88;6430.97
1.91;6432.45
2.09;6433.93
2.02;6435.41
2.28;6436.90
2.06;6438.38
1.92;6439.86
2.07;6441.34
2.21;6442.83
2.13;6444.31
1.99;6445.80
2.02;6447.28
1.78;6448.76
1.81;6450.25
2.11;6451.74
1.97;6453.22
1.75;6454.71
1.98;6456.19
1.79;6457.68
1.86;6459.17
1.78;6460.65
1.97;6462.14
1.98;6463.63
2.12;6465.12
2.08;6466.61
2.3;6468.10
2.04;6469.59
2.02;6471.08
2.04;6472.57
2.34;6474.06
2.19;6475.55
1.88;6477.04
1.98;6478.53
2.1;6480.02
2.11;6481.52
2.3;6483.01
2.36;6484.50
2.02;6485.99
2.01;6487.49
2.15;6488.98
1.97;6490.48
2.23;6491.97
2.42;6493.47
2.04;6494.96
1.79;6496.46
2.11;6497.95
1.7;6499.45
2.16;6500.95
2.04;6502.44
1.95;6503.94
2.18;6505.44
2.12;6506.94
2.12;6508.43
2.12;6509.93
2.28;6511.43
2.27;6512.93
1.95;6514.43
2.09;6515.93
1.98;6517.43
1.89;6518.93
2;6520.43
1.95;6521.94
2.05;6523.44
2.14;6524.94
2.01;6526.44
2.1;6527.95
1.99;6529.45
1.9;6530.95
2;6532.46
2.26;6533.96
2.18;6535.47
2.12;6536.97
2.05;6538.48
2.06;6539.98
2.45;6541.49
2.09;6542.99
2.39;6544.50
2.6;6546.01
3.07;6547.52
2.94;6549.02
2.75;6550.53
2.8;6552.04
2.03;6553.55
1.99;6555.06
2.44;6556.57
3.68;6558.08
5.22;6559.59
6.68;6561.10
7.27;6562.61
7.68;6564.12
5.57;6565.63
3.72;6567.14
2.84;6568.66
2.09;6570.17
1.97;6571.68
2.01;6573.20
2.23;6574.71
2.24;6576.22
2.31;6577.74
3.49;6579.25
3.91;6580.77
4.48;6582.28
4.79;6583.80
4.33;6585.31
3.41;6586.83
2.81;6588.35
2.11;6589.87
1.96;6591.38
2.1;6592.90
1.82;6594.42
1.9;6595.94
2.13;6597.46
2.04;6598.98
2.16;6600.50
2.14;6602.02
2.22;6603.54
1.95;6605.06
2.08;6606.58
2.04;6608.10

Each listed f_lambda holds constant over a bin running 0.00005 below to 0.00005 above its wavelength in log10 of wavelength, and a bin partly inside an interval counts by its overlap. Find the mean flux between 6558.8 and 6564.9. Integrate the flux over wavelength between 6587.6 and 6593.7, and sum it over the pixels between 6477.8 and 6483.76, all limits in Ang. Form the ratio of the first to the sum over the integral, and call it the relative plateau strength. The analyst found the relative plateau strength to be 11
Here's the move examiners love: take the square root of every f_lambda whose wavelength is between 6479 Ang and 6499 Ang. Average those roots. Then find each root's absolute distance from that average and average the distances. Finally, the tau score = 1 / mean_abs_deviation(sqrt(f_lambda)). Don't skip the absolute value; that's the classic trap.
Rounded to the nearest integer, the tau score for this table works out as 23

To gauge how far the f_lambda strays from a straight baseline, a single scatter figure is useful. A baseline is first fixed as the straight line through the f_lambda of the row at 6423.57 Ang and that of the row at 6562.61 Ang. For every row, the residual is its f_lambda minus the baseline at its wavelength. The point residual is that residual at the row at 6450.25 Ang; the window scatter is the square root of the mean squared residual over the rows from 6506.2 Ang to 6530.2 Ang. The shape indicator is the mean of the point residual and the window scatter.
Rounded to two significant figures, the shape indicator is 1.1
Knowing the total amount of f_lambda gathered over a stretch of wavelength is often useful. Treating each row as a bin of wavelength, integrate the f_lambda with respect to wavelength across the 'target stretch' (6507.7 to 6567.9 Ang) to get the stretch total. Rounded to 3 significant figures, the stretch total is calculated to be 170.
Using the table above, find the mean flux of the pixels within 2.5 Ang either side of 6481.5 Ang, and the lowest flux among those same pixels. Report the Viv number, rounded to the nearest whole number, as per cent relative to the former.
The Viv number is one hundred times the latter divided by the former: 97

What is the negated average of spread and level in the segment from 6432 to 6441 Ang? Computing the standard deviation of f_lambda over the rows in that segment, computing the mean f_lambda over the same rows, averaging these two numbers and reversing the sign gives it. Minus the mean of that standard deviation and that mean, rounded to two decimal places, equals -1.09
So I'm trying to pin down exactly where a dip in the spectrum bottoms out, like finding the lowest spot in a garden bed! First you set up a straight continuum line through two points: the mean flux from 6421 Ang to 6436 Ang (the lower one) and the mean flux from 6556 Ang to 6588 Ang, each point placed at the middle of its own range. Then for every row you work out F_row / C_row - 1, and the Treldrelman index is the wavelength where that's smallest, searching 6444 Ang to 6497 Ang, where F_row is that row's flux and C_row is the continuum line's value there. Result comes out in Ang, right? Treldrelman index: 6496.46 Ang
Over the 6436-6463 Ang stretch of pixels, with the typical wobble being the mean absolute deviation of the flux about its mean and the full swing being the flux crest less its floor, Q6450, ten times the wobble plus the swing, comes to 1.8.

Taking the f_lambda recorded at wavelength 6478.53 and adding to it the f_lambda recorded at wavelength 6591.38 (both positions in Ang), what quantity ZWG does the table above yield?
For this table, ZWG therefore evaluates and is 3.9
